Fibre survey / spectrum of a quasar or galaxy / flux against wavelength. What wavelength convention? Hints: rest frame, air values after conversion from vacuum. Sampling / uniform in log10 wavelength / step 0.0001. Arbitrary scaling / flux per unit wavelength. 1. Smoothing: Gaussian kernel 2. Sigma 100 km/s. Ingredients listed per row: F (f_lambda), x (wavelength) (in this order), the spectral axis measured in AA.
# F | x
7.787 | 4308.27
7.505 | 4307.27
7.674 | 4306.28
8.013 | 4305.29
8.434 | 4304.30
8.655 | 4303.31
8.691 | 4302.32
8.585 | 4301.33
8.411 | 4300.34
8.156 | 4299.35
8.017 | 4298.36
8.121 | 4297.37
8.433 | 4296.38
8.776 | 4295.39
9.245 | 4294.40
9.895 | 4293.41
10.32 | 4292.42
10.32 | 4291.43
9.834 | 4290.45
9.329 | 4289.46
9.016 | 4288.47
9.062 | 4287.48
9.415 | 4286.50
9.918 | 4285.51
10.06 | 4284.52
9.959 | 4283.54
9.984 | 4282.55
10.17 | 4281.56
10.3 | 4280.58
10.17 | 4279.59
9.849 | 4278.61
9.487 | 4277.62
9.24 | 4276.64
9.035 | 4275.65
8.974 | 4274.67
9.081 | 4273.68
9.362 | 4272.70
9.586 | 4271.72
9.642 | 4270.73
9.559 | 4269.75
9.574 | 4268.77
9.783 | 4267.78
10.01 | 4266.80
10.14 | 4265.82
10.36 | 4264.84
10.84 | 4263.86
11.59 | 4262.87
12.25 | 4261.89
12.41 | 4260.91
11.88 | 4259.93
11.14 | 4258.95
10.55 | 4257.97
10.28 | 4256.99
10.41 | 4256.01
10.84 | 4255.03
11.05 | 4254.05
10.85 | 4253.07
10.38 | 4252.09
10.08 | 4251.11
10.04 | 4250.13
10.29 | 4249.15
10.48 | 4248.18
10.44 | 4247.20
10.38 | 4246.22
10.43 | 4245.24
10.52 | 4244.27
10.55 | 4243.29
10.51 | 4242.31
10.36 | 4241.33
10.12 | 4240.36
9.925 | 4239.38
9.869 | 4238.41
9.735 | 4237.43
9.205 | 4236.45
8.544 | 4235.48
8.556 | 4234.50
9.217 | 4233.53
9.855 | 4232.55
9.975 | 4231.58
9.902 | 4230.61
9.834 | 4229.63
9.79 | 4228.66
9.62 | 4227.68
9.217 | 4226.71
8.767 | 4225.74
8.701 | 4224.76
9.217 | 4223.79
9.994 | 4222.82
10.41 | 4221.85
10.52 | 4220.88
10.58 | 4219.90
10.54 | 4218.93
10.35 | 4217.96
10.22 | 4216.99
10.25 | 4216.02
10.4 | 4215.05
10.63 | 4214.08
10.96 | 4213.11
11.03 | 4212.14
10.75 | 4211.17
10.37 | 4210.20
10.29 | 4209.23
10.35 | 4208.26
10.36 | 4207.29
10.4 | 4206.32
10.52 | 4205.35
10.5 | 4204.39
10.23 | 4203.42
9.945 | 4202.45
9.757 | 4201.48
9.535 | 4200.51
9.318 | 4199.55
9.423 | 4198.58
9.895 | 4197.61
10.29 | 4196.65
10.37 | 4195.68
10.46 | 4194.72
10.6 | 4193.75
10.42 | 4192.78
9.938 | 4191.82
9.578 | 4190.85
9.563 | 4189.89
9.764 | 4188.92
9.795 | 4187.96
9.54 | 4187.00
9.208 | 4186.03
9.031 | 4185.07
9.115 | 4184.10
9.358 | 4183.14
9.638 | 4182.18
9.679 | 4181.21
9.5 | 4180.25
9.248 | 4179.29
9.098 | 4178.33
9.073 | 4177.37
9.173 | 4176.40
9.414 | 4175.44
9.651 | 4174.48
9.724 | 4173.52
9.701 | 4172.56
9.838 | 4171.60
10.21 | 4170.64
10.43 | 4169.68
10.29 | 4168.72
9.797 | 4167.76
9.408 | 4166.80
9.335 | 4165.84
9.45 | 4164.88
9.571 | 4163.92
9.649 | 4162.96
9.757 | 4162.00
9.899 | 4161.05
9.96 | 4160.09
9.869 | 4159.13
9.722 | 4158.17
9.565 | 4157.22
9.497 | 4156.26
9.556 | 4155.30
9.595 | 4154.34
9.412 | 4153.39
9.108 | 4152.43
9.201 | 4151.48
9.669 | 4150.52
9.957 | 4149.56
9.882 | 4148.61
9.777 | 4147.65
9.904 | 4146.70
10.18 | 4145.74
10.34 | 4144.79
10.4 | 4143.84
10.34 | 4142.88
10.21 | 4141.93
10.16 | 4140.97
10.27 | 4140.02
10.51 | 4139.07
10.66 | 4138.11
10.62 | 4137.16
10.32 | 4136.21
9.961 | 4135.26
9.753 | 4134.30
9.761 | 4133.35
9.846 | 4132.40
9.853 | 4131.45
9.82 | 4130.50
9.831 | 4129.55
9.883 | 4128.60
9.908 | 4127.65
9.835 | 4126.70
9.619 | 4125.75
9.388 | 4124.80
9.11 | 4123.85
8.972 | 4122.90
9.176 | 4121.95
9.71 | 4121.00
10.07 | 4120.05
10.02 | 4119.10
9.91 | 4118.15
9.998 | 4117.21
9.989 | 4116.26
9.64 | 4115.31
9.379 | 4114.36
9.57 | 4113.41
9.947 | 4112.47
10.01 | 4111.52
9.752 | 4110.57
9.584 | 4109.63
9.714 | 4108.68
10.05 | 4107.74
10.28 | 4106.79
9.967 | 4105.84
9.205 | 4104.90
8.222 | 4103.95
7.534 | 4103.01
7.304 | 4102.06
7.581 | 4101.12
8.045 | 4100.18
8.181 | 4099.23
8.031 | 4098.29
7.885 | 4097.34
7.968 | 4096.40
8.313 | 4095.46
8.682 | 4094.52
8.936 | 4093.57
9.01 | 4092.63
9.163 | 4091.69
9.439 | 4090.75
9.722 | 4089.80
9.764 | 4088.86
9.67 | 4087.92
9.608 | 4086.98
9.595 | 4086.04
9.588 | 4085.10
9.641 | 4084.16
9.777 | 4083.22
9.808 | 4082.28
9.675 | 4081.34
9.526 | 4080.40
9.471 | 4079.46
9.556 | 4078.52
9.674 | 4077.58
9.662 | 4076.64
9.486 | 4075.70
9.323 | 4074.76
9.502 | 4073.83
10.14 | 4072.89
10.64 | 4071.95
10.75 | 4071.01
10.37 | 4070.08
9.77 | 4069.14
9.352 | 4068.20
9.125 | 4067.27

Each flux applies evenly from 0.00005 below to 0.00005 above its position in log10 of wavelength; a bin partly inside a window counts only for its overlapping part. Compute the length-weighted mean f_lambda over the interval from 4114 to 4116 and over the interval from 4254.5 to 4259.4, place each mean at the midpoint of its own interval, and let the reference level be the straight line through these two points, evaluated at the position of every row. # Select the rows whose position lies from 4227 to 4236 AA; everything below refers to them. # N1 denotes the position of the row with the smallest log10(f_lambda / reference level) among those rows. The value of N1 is 4235.48 AA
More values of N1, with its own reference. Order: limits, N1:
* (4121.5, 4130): 4122.90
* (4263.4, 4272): 4269.75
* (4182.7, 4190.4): 4185.07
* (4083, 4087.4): 4086.04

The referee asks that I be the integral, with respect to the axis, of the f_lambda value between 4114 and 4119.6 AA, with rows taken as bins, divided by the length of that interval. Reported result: 9.8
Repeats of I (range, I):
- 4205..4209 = 10.4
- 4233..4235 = 8.9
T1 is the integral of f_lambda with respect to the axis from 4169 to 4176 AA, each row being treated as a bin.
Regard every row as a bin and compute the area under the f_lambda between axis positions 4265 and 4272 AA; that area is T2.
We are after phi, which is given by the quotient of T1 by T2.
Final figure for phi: 1.01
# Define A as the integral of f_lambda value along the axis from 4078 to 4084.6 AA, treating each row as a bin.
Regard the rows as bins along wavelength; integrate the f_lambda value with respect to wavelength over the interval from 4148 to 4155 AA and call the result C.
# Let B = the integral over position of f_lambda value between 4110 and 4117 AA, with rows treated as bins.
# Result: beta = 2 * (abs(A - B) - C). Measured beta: -124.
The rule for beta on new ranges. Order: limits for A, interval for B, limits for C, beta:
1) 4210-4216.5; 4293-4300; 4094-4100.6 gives -90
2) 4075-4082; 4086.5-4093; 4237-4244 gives -132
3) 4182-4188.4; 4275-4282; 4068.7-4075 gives -111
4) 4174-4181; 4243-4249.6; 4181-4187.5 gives -114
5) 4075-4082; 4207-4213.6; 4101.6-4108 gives -108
